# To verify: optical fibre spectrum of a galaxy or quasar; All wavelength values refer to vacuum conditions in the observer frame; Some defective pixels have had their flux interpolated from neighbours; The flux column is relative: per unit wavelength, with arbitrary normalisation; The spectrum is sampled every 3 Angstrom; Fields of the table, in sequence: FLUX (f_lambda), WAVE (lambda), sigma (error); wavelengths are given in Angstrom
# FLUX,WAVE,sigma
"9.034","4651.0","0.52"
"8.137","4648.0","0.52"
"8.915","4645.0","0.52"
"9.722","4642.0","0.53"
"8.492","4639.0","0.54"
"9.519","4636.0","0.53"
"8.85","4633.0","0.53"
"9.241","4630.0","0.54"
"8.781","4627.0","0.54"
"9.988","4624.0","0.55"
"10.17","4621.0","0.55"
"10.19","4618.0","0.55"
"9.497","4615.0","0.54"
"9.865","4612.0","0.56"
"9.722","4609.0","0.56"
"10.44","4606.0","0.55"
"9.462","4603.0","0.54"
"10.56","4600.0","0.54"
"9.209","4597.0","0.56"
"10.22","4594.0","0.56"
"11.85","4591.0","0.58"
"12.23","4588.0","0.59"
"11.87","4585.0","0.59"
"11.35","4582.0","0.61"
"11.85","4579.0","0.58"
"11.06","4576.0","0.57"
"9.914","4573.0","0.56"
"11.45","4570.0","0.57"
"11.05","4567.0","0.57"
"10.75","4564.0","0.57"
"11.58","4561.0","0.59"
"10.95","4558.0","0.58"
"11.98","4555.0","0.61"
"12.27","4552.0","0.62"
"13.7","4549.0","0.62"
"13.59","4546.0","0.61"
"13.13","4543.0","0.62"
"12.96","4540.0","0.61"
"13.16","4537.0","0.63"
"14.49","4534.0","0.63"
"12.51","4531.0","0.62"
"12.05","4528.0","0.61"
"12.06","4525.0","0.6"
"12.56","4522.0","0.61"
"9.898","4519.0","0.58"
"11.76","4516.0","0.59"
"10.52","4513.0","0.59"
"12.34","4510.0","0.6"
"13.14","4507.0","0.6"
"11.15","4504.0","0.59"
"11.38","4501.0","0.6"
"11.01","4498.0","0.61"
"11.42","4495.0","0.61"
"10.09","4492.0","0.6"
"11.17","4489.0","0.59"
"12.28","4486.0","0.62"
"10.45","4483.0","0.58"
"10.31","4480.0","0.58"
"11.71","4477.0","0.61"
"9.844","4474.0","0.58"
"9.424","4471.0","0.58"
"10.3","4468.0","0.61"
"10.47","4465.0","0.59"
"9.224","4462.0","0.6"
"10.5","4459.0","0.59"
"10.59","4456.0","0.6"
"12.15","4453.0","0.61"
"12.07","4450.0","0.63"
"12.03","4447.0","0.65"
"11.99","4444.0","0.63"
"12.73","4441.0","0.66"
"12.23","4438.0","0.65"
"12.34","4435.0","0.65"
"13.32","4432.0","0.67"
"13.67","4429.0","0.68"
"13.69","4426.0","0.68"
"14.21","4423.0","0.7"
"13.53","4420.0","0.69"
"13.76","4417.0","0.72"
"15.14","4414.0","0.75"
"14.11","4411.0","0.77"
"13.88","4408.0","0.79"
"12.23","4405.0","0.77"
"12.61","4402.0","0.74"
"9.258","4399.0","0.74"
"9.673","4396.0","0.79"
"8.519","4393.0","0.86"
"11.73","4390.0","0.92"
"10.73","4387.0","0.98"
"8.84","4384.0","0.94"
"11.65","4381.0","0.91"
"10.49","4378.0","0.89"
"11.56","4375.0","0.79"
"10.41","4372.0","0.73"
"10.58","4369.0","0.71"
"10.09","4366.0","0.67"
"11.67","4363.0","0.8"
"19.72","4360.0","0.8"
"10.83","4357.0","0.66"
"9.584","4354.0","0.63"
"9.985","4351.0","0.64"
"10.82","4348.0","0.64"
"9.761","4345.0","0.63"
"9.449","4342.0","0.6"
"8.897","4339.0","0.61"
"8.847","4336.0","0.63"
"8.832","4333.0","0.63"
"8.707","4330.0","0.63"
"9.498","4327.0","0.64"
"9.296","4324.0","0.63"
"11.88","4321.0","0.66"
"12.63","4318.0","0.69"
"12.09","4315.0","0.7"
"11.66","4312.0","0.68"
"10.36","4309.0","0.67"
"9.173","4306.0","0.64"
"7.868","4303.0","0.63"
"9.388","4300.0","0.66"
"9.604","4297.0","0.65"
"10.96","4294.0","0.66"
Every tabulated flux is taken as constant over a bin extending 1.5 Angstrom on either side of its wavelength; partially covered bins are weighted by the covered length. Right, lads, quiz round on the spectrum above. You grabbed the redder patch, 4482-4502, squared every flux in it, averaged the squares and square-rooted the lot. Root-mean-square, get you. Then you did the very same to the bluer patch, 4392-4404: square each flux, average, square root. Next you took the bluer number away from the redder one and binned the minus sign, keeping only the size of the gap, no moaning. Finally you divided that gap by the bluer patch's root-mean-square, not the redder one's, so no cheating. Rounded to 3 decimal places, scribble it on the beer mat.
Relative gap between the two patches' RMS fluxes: 0.099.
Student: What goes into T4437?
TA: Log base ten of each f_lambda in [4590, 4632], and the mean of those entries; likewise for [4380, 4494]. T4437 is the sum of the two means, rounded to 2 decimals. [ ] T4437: 2.06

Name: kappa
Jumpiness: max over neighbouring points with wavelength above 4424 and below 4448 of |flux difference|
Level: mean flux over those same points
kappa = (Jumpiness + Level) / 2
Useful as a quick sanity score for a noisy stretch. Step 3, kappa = 6.9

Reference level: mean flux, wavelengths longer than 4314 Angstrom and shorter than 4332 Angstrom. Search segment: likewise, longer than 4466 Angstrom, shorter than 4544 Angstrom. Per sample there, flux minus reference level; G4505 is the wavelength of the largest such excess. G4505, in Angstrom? 4534.0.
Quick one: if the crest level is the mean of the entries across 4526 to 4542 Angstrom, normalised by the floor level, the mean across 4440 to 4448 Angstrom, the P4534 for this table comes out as 1.06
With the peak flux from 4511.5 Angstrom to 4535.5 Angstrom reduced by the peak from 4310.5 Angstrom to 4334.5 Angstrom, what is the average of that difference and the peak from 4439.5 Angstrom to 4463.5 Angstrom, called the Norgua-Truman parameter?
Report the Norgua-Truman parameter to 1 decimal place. 7.3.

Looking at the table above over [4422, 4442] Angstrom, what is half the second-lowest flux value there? 6.2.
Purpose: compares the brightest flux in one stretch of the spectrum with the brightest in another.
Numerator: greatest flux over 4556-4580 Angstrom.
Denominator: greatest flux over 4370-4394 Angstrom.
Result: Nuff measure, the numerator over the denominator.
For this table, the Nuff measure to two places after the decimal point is 1.01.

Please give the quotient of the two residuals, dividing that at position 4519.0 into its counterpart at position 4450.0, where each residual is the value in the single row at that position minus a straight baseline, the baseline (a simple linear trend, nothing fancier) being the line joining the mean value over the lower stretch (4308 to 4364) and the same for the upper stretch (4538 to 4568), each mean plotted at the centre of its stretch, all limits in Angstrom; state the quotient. -0.3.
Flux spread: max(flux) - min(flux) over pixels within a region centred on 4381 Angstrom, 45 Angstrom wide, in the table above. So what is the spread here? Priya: 11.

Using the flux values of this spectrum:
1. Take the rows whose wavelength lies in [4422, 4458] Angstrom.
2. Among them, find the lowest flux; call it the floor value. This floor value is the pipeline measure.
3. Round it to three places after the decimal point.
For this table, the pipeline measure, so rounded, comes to 10.590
